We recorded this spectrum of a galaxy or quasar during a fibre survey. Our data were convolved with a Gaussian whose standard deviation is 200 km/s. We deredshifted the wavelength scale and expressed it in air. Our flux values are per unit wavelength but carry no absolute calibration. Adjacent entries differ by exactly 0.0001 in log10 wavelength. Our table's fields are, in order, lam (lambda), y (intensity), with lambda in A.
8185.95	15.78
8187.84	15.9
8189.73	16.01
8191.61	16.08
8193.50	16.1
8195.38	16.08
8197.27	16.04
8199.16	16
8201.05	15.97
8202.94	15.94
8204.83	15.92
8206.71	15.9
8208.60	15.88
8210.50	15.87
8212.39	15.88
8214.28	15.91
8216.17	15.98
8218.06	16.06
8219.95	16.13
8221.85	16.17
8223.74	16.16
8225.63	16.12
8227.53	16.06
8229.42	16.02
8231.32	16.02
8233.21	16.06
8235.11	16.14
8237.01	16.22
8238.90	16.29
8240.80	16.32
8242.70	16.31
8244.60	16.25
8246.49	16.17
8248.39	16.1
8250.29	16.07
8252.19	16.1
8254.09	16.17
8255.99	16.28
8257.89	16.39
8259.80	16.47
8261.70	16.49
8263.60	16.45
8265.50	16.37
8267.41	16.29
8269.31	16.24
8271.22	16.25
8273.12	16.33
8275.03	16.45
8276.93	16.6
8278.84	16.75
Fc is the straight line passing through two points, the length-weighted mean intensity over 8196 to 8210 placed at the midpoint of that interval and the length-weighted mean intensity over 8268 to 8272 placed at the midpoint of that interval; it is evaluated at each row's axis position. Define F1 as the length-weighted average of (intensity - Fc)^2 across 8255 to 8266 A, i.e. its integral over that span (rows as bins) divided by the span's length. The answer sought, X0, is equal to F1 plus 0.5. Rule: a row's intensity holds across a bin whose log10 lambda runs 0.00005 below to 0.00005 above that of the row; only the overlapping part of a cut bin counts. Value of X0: 0.549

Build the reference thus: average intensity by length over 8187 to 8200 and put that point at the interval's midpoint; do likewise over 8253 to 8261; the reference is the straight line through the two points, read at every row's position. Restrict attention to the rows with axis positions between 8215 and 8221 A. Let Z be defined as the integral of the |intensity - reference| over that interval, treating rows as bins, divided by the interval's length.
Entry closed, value 0.090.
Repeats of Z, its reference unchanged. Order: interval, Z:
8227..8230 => 0.151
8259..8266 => 0.103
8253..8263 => 0.106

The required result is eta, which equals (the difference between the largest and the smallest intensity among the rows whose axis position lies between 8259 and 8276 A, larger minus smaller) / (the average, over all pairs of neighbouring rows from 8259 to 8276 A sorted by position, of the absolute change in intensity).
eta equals 4.2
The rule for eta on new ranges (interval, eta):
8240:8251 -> 5.0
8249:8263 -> 6.0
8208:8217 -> 3.7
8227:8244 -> 6.9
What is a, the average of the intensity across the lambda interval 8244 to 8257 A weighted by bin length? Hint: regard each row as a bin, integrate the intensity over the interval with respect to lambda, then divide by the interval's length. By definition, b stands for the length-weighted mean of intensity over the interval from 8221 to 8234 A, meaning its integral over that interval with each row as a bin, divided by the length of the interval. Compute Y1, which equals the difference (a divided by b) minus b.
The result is -15.1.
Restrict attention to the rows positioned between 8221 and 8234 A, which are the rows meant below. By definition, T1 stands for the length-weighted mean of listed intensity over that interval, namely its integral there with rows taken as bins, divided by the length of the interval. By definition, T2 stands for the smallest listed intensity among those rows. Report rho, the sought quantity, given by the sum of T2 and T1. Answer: 32.1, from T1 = 16.1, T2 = 16.02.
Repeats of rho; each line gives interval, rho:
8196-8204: 31.9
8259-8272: 32.6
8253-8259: 32.4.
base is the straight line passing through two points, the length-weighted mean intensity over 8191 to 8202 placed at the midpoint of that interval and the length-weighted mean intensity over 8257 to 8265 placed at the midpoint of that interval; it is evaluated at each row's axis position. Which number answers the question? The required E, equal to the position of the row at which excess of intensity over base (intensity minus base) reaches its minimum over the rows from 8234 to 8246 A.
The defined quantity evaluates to 8235.11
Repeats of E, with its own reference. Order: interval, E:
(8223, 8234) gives 8231.32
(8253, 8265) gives 8254.09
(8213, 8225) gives 8214.28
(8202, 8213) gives 8212.39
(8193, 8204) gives 8202.94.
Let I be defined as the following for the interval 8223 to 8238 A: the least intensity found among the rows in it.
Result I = 16.02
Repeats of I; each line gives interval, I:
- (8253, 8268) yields 16.17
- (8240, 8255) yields 16.07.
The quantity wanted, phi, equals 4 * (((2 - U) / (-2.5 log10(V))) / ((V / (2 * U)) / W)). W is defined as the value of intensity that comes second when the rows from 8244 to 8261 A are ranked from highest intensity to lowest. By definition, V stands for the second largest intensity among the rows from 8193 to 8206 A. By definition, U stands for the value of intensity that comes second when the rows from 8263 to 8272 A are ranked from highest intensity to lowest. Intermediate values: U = 16.37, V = 16.08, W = 16.39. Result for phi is 636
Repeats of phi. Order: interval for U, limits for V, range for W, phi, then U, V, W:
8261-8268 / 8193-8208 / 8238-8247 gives 640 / 16.45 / 16.08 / 16.31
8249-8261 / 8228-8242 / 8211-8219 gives 611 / 16.39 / 16.29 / 15.98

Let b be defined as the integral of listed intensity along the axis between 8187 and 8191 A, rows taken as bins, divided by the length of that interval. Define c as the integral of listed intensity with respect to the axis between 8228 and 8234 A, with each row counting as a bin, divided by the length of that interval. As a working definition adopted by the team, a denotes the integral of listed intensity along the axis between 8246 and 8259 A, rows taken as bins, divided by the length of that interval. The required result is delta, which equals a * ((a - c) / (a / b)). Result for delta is 2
